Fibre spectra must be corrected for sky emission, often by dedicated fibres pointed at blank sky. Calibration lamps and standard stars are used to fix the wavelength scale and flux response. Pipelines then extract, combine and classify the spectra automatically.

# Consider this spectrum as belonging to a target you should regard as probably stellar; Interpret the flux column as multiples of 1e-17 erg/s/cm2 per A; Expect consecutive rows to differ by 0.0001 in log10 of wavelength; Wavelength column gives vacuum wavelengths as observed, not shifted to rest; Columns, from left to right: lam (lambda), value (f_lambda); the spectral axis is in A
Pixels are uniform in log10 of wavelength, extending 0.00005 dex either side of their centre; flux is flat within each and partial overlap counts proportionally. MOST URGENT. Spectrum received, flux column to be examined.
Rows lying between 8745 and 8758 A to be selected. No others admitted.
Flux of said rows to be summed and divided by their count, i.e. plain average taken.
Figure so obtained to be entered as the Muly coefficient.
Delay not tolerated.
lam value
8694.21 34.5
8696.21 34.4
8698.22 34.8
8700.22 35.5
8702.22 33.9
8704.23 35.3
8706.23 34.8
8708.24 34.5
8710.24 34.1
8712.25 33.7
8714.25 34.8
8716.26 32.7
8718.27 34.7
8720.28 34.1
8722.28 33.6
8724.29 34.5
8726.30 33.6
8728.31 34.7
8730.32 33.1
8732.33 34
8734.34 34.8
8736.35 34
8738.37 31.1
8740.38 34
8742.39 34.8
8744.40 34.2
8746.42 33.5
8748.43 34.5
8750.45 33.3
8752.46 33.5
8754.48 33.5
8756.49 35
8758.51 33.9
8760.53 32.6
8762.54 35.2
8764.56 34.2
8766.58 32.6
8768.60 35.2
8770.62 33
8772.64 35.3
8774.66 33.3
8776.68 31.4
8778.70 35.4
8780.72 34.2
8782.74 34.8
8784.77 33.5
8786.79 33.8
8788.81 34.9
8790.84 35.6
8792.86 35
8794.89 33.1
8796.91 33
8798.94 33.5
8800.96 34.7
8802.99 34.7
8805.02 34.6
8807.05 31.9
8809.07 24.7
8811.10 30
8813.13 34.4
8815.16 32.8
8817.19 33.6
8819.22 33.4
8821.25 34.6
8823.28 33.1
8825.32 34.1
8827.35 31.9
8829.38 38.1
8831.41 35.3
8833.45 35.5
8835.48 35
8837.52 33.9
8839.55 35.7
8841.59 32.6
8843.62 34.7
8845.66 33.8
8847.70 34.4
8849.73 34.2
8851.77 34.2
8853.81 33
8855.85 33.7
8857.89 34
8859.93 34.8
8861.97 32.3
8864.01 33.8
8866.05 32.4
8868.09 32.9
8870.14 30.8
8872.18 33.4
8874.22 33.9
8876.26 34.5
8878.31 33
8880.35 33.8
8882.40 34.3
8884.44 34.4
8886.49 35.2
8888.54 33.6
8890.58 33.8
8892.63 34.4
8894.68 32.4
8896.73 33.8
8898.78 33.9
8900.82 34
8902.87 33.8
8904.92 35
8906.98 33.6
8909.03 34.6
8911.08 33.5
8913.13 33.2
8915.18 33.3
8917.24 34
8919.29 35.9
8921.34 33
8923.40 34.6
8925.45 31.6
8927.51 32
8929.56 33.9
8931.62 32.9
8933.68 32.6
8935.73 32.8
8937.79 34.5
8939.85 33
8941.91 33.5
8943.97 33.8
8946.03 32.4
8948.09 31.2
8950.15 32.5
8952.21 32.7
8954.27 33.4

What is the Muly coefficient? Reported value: 33.88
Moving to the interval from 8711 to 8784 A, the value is 33.91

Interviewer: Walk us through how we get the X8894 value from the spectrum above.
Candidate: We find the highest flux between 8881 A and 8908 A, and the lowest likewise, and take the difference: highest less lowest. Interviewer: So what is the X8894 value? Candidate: 2.8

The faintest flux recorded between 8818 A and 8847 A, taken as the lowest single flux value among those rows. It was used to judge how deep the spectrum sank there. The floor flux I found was 31.9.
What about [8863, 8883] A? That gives 30.8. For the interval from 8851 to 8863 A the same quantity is 32.3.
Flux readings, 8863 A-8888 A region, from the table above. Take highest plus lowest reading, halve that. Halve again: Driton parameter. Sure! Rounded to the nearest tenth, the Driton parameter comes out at 16.5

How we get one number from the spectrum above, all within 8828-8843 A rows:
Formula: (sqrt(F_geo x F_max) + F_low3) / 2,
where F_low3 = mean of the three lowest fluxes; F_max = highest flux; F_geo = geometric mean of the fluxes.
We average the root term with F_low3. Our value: 35.2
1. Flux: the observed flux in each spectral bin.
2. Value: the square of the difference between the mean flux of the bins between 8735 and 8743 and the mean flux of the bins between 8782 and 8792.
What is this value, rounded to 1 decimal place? 1.1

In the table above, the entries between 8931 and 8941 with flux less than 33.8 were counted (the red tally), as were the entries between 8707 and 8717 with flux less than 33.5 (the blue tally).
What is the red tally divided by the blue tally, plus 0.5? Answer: 4.50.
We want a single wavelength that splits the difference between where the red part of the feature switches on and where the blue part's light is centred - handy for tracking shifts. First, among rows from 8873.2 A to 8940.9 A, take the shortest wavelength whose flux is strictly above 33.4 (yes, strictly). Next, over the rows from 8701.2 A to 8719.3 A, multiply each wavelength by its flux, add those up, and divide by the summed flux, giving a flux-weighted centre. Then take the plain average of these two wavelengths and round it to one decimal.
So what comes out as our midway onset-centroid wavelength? 8792.2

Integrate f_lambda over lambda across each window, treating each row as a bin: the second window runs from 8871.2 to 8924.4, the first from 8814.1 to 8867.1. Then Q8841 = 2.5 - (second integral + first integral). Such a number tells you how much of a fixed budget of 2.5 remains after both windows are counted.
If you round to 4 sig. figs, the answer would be -3608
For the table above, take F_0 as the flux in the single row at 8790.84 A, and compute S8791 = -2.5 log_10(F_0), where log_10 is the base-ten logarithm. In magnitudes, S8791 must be -3.88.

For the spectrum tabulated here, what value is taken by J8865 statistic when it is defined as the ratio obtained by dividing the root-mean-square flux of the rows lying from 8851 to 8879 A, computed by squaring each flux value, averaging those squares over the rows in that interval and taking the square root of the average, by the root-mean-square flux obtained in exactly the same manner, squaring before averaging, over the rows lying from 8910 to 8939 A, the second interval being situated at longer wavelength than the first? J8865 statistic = 1.00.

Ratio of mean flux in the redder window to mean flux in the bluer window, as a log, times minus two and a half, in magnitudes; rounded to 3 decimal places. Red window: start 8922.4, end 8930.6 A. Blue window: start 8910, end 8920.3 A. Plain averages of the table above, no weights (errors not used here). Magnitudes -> 0.031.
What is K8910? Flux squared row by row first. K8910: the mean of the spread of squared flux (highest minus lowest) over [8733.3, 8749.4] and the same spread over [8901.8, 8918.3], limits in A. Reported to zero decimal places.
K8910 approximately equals 183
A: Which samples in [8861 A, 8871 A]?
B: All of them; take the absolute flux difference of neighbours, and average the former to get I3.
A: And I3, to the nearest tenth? 1.4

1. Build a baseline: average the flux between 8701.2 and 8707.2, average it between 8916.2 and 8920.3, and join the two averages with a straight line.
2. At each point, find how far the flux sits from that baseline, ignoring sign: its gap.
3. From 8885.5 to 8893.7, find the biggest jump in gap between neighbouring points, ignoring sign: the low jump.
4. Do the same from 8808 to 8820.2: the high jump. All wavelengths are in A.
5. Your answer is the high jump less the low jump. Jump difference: 4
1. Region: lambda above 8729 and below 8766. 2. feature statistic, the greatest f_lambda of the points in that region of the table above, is 35.2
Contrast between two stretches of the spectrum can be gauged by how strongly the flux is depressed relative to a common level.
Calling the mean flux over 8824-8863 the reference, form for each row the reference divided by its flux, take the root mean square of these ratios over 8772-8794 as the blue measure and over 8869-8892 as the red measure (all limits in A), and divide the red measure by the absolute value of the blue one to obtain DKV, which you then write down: 1.02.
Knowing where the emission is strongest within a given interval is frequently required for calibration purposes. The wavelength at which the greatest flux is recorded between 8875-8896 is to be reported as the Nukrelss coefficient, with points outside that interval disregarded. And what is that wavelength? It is 8886.49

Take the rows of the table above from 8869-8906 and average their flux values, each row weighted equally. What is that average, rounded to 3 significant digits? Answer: 33.8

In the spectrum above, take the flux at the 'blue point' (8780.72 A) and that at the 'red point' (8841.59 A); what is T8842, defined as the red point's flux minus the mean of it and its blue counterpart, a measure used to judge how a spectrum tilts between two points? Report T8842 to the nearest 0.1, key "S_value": -0.8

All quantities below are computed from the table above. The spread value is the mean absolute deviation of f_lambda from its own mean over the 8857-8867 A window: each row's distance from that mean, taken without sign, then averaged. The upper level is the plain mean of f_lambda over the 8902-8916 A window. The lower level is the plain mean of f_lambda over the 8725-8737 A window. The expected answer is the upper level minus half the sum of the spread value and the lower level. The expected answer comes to 16.4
